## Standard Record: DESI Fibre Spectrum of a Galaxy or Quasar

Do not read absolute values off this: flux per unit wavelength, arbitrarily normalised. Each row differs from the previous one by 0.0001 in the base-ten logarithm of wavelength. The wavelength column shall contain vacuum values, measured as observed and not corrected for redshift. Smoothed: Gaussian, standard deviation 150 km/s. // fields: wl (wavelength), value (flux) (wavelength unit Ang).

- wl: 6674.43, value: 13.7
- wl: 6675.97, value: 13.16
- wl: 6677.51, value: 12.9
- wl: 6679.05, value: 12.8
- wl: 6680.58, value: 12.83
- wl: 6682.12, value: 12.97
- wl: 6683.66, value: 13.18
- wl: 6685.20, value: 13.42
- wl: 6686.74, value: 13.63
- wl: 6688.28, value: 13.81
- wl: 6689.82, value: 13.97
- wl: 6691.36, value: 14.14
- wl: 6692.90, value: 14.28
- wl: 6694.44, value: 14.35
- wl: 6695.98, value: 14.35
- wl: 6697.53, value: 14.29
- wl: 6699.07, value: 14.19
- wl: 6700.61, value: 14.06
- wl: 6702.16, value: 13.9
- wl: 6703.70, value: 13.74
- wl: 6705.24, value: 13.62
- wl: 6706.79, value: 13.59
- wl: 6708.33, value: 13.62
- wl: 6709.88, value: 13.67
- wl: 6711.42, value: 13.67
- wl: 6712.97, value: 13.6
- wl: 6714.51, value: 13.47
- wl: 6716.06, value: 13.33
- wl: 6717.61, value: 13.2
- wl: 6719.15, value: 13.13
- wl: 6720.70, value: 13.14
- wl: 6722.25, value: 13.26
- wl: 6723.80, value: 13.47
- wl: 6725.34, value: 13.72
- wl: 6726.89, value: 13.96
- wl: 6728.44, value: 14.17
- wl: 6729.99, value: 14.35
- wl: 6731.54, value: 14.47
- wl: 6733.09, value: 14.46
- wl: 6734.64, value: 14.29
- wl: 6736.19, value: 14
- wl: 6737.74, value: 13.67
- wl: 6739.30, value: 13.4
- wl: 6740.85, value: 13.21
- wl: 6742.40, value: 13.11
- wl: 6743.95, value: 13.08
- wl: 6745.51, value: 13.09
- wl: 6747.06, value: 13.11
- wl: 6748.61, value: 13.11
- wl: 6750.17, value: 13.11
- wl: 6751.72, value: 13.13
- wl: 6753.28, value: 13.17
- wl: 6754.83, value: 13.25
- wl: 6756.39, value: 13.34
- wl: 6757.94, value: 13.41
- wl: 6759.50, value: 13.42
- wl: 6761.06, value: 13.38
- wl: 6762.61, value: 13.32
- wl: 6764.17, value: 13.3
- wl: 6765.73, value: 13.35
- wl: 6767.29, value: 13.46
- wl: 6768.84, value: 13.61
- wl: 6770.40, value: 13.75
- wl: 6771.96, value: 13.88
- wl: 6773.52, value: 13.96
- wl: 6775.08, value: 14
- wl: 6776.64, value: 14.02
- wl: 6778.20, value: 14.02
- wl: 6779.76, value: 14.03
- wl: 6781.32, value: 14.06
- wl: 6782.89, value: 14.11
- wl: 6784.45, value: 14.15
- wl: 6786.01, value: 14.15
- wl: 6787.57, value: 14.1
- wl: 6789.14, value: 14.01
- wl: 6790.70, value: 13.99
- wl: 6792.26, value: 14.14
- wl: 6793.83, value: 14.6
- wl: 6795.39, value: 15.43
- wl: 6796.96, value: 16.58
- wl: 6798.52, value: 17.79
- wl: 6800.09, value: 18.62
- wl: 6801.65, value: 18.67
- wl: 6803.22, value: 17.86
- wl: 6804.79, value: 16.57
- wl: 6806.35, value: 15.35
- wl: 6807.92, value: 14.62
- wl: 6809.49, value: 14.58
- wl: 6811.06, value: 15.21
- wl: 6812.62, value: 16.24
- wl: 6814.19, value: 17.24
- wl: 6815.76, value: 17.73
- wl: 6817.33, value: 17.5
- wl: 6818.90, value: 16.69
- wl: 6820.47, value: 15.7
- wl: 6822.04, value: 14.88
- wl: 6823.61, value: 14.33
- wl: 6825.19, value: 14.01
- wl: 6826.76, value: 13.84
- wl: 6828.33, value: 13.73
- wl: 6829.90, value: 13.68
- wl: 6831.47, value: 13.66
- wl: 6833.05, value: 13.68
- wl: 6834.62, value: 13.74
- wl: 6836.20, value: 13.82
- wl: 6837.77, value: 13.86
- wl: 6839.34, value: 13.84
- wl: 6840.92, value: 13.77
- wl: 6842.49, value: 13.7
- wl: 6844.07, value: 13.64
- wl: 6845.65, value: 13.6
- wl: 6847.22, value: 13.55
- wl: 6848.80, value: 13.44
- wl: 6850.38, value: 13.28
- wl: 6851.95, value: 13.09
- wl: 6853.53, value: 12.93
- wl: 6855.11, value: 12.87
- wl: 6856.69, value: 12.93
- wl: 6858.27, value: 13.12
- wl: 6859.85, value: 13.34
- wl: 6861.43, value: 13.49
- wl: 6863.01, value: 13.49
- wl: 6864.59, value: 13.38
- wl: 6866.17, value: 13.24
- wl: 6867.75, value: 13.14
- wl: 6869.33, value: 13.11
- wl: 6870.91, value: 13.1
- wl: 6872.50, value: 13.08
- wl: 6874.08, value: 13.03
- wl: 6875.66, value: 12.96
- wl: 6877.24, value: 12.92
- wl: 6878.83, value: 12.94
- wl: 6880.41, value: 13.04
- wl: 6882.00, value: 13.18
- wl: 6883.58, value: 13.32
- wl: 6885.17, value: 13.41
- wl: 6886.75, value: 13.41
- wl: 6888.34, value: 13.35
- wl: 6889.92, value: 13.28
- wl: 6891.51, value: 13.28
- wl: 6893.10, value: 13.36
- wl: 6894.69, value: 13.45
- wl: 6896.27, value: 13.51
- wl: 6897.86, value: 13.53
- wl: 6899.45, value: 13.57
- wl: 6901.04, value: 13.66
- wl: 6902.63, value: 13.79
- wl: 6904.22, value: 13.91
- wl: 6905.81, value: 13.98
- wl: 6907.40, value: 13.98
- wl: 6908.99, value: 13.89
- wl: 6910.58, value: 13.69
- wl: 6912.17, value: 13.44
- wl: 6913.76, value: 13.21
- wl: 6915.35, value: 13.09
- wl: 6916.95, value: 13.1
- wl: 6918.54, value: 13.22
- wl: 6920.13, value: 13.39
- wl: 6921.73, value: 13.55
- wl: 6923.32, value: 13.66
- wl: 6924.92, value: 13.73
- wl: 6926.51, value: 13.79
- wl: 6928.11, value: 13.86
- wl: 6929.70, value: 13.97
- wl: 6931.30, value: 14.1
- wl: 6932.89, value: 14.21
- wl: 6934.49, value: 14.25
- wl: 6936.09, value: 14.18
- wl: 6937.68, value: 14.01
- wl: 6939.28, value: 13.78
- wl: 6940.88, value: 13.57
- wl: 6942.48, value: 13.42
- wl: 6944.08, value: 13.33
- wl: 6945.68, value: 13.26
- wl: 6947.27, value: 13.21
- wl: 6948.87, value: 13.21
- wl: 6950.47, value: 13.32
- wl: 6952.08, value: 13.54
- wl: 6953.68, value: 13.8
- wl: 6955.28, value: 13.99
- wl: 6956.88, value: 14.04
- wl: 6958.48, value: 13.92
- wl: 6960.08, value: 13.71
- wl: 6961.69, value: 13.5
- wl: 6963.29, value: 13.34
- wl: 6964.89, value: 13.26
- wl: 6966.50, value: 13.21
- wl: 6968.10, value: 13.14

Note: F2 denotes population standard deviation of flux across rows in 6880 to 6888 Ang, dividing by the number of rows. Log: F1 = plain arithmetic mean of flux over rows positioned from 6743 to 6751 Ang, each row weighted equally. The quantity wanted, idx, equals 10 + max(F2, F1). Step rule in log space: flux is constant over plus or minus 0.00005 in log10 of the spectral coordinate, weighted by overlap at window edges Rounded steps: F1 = 13.10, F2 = 0.14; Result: 23.1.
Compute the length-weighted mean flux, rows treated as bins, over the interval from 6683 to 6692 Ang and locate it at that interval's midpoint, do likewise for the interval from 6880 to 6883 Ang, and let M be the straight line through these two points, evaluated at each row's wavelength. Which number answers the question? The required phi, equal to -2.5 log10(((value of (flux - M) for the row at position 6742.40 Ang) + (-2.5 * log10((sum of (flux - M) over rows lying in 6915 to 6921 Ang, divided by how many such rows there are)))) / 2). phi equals 0.3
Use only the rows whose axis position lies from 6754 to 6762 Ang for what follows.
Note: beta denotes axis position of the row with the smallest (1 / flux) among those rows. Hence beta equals 6759.50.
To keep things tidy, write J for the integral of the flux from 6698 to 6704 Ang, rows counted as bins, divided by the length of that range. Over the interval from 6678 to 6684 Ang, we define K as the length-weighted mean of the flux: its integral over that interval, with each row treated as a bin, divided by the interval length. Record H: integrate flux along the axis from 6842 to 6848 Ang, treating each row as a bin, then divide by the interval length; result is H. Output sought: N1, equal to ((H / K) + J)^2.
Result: 227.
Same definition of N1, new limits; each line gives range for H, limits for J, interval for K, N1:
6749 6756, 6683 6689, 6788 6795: 208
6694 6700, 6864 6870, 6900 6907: 203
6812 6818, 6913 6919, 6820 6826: 205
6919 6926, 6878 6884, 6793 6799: 195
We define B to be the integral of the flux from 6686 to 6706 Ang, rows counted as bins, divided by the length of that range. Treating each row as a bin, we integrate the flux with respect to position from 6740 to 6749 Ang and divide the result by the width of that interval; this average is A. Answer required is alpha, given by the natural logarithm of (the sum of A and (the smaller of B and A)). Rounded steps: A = 13.1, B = 14.0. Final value 3.27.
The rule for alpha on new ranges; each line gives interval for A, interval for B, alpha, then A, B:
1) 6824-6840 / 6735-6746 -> 3.30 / 13.8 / 13.4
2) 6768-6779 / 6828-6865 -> 3.31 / 13.9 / 13.5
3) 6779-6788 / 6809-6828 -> 3.34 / 14.1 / 15.6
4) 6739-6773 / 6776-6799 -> 3.28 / 13.3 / 14.6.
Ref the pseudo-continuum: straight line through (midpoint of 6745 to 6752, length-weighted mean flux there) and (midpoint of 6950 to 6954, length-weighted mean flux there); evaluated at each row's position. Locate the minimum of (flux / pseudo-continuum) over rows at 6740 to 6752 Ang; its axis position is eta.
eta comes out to 6743.95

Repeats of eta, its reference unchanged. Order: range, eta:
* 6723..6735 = 6723.80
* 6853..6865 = 6855.11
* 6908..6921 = 6915.35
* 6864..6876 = 6875.66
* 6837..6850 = 6848.80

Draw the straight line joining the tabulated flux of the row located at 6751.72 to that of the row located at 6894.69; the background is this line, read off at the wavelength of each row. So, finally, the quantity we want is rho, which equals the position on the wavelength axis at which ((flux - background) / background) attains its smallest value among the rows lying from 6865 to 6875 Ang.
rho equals 6874.08 Ang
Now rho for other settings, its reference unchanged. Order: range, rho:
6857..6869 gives 6867.75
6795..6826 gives 6825.19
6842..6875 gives 6855.11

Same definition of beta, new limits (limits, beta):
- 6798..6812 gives 6801.65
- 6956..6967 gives 6956.88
